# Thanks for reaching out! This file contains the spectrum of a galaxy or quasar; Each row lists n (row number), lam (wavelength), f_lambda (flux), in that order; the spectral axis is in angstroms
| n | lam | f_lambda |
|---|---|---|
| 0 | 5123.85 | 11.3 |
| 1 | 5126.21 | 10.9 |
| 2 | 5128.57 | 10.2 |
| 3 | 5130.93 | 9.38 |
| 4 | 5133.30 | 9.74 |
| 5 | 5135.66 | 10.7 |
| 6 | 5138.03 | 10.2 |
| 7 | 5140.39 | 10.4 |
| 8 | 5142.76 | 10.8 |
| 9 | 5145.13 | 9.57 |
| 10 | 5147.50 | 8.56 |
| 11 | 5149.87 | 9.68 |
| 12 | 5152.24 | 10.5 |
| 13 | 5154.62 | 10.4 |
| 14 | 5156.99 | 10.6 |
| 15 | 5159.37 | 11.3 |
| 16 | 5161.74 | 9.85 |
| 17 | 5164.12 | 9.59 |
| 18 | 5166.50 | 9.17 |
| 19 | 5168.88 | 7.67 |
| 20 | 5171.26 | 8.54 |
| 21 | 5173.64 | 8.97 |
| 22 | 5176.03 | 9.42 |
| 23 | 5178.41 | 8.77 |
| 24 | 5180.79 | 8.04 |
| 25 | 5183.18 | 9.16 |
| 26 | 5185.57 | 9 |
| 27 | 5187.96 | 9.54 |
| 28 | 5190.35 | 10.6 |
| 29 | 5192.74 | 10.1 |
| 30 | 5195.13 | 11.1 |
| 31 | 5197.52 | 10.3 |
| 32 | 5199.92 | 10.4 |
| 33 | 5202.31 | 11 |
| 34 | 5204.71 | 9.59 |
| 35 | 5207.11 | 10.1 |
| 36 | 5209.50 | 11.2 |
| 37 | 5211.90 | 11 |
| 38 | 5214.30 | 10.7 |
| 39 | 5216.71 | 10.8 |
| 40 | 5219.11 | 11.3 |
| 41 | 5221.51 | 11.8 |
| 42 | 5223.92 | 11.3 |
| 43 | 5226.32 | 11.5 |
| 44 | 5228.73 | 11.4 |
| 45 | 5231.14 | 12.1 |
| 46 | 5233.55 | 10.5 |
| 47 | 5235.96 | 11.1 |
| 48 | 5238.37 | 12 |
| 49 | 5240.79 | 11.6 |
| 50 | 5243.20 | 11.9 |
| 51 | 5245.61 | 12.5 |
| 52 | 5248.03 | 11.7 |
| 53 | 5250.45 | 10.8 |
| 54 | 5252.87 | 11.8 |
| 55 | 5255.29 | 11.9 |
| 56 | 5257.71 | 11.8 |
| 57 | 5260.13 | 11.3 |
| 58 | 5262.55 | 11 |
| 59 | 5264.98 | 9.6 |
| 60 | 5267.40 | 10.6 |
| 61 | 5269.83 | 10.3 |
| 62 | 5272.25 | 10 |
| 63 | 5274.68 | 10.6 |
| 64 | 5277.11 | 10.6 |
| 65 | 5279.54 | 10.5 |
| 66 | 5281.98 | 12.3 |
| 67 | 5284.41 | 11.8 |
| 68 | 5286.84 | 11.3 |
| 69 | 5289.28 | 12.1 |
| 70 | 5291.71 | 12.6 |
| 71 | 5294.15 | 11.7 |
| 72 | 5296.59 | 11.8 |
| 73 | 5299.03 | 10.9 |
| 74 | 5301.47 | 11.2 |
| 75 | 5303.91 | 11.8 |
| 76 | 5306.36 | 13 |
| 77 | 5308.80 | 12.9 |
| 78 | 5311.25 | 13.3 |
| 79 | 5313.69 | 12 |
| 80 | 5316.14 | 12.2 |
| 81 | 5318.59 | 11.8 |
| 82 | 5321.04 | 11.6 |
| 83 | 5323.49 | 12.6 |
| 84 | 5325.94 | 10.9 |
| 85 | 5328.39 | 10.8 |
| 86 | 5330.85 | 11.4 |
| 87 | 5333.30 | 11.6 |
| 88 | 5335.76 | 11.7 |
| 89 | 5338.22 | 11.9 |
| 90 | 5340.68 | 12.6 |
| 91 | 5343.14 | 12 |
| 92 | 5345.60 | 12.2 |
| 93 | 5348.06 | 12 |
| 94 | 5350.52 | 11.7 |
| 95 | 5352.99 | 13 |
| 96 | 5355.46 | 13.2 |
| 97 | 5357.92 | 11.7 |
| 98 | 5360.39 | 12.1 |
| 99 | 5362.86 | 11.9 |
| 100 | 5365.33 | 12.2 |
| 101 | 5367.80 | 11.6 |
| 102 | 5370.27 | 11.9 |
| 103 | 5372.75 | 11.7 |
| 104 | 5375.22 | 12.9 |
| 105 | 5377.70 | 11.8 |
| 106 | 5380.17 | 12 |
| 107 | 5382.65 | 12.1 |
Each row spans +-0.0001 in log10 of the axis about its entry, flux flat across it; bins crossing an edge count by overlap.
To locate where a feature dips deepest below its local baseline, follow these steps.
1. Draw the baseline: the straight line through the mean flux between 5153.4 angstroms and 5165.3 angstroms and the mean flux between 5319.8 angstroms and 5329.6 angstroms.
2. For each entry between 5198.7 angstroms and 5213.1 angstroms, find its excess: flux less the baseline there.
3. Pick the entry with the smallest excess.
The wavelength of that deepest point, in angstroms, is 5204.71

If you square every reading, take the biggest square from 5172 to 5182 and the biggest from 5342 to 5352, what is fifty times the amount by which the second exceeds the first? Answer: 3005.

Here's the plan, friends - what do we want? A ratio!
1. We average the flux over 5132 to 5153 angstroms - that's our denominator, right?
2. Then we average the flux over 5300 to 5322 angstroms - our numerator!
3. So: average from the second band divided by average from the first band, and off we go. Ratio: 1.22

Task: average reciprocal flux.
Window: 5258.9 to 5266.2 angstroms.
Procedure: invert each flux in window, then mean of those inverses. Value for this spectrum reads 0.0945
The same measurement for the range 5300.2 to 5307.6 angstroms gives 0.0837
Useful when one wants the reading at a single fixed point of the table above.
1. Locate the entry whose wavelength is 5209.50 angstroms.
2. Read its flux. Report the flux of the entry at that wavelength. 11.2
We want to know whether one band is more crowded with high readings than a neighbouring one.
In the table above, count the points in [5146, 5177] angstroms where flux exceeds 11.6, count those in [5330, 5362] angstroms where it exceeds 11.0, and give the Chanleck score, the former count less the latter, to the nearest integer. -13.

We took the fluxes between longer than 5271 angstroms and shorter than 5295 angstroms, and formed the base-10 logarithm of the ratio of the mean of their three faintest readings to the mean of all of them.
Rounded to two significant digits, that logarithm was -0.039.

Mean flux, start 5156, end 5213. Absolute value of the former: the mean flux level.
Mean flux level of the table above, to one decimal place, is 9.8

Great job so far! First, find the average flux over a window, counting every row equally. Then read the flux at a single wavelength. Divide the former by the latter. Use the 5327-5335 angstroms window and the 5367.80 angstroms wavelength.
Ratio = 0.97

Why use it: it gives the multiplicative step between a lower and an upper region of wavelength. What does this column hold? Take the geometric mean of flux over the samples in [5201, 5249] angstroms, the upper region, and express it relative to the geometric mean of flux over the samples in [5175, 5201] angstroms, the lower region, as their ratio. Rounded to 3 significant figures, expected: 1.17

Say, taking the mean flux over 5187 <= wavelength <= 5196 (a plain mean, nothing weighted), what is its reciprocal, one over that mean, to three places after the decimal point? 0.097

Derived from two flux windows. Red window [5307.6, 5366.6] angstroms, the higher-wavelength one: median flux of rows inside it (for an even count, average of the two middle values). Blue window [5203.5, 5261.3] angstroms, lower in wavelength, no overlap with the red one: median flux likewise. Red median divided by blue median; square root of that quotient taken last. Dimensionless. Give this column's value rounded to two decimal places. 1.03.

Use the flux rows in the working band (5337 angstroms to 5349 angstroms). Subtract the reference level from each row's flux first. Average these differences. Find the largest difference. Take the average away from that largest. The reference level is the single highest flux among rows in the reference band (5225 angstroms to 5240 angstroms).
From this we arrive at 0.5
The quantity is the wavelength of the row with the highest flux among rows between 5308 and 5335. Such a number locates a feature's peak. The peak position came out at 5311.25 angstroms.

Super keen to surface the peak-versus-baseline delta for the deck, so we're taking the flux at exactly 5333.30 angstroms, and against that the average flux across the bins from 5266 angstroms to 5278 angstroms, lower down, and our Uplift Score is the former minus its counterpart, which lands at 1.2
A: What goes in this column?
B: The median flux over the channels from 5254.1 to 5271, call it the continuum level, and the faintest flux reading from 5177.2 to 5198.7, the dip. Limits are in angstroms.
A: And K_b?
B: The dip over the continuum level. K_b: 0.731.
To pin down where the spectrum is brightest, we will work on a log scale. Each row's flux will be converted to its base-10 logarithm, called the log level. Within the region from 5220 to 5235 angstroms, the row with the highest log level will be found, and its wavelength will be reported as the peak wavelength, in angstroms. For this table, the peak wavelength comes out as 5231.14 angstroms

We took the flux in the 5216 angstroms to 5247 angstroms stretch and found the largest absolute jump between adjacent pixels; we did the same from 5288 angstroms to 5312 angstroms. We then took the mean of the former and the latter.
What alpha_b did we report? 1.40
